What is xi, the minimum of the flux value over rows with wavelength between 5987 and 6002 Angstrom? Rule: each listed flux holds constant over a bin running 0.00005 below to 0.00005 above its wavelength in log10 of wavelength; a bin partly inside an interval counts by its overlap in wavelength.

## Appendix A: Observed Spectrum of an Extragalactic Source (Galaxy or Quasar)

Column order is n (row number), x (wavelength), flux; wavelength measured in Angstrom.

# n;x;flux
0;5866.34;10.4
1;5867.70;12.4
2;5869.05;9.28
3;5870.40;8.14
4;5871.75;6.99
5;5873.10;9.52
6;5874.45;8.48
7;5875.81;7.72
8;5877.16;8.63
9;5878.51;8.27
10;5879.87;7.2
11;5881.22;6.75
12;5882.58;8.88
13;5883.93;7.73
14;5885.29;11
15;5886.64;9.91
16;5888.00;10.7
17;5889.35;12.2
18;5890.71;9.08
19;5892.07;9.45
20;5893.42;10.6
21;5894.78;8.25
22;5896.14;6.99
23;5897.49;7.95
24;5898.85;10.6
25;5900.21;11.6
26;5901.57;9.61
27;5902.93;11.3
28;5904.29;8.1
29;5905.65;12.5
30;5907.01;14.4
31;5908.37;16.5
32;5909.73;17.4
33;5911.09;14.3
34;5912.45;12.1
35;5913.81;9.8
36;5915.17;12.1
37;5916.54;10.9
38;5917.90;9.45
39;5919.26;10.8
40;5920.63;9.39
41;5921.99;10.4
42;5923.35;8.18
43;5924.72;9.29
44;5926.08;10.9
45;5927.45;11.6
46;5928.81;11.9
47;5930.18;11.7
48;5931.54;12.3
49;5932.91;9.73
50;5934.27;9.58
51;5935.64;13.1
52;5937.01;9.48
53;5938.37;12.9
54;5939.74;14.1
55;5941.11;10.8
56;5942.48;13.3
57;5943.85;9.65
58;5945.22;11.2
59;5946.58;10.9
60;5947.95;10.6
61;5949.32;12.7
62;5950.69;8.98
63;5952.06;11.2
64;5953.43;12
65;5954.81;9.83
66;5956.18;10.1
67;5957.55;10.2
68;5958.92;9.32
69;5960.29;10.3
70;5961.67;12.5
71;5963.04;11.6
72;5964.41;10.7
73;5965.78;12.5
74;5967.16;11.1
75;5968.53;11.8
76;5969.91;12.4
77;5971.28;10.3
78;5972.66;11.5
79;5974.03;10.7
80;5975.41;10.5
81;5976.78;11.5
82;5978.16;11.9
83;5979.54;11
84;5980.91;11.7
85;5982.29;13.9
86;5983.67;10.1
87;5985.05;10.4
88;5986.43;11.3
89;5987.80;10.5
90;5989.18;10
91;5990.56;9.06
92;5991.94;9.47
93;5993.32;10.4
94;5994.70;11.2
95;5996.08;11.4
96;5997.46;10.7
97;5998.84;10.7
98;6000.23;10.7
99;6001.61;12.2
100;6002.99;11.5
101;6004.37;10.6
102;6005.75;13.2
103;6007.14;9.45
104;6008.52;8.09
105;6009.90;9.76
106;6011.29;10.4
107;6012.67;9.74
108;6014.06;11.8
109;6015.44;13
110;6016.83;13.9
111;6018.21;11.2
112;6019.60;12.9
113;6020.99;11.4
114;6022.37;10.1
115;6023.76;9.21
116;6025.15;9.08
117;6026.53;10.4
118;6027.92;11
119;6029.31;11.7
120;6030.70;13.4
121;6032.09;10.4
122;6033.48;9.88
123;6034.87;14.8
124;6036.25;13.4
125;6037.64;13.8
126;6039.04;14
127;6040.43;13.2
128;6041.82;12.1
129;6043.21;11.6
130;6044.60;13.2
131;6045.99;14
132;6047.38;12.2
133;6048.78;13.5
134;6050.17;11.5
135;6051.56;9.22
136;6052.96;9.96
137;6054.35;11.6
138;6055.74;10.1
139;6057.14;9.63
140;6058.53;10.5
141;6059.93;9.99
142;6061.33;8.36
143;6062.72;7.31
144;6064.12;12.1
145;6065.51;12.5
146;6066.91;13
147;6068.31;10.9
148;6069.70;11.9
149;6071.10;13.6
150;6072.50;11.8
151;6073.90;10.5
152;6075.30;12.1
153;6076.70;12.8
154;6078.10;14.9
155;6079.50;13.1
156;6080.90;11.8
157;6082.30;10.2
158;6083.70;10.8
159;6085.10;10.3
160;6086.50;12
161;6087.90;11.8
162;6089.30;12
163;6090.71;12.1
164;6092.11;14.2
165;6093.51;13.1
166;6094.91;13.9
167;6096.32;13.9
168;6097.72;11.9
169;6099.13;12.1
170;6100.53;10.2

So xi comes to 9.06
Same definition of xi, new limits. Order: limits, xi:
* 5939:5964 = 8.98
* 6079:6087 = 10.2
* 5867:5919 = 6.75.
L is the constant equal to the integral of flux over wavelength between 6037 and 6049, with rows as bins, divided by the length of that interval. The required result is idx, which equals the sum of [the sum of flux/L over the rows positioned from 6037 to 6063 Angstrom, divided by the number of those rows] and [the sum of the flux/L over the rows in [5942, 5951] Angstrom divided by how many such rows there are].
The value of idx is 1.72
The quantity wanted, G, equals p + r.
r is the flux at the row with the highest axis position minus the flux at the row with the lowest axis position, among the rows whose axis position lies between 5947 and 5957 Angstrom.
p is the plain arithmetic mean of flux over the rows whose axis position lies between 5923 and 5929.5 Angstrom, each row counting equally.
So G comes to 10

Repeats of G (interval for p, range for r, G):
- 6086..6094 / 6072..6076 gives 13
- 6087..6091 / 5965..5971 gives 12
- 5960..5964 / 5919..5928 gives 12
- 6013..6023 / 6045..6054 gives 8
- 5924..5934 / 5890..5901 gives 14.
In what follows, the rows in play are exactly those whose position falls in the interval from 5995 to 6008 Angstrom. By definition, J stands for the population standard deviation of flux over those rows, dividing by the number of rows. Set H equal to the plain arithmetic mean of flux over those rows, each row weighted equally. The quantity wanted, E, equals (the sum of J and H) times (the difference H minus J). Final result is 124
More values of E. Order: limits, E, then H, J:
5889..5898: 82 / 9.2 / 1.6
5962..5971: 136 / 11.7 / 0.6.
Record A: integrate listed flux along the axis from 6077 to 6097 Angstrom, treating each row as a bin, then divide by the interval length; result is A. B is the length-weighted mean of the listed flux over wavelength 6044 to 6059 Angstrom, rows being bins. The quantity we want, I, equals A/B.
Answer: 1.09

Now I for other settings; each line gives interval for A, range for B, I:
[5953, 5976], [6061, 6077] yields 0.96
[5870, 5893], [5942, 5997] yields 0.81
